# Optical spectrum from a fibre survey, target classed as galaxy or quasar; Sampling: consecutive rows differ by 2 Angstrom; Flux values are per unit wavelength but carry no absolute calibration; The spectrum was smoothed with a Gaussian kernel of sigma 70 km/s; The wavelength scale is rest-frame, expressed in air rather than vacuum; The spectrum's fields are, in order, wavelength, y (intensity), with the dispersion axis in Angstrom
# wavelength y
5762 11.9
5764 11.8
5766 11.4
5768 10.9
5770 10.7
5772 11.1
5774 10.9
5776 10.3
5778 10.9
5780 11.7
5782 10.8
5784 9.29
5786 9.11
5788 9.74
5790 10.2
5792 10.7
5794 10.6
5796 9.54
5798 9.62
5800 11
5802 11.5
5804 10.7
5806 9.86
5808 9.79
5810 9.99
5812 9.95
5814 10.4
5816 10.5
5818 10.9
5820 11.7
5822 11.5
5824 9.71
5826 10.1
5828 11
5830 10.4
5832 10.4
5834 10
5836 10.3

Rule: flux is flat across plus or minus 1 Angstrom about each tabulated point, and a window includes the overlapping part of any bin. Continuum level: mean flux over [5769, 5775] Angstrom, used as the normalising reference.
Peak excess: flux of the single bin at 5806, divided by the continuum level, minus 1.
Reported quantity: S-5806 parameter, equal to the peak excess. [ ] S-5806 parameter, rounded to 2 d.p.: -0.10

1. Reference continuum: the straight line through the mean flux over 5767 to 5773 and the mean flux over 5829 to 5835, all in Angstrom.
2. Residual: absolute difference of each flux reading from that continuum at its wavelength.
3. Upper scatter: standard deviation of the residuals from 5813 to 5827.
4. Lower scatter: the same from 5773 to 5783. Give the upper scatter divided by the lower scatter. 1.3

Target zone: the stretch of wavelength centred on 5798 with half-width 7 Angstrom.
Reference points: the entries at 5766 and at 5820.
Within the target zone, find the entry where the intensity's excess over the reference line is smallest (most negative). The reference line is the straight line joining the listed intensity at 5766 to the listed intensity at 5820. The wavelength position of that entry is 5796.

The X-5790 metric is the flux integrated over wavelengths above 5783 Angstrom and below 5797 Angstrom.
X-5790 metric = 138.4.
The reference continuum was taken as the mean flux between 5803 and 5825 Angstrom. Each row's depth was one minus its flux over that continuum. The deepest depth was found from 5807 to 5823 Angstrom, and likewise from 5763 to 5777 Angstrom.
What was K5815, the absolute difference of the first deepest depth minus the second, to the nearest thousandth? 0.049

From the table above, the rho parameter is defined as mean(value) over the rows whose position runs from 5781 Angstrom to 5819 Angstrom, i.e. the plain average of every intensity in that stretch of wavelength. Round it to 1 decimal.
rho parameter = 10.2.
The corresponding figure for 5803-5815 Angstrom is 10.1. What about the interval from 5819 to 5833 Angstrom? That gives 10.7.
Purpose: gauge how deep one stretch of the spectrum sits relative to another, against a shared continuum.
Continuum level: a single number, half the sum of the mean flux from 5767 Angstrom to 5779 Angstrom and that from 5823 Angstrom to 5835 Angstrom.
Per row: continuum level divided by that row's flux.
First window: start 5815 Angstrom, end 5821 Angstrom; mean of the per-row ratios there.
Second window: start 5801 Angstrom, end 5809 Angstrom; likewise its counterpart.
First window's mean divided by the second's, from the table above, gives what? 0.946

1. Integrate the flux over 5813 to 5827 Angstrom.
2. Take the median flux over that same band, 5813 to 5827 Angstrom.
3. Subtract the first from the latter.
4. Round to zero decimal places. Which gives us -139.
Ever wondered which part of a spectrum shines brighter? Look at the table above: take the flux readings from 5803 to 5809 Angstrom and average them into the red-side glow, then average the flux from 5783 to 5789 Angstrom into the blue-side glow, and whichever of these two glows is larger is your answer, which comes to 10.1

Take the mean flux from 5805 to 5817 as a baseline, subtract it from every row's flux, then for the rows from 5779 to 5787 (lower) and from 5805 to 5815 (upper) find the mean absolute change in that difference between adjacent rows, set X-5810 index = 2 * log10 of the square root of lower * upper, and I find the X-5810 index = -0.79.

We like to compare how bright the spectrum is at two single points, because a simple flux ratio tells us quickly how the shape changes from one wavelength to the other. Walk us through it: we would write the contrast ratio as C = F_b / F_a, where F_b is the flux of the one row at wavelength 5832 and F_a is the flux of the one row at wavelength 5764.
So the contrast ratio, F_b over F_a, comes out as 0.88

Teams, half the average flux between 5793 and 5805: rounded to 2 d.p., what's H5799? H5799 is 5.25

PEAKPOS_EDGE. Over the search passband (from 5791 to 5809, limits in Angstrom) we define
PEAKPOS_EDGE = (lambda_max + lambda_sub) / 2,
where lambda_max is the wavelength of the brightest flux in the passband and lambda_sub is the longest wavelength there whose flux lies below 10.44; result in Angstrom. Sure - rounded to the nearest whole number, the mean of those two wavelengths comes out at 5805 Angstrom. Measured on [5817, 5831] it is 5825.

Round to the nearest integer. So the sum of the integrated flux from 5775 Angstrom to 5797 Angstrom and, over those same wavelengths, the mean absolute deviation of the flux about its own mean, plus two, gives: 228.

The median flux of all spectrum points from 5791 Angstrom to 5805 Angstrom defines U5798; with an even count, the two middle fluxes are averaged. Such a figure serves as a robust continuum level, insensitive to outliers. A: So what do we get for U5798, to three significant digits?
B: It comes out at 10.7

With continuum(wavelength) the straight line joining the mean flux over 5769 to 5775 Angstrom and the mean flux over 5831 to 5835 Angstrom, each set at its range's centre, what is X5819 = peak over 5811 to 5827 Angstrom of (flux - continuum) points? 1.4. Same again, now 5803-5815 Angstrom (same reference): 0.2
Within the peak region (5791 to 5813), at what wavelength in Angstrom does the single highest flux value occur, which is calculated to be 5802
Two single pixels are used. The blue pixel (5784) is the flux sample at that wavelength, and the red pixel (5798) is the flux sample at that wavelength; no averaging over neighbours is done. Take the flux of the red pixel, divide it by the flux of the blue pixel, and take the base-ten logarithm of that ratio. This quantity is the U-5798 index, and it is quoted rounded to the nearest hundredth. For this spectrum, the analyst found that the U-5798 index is 0.02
